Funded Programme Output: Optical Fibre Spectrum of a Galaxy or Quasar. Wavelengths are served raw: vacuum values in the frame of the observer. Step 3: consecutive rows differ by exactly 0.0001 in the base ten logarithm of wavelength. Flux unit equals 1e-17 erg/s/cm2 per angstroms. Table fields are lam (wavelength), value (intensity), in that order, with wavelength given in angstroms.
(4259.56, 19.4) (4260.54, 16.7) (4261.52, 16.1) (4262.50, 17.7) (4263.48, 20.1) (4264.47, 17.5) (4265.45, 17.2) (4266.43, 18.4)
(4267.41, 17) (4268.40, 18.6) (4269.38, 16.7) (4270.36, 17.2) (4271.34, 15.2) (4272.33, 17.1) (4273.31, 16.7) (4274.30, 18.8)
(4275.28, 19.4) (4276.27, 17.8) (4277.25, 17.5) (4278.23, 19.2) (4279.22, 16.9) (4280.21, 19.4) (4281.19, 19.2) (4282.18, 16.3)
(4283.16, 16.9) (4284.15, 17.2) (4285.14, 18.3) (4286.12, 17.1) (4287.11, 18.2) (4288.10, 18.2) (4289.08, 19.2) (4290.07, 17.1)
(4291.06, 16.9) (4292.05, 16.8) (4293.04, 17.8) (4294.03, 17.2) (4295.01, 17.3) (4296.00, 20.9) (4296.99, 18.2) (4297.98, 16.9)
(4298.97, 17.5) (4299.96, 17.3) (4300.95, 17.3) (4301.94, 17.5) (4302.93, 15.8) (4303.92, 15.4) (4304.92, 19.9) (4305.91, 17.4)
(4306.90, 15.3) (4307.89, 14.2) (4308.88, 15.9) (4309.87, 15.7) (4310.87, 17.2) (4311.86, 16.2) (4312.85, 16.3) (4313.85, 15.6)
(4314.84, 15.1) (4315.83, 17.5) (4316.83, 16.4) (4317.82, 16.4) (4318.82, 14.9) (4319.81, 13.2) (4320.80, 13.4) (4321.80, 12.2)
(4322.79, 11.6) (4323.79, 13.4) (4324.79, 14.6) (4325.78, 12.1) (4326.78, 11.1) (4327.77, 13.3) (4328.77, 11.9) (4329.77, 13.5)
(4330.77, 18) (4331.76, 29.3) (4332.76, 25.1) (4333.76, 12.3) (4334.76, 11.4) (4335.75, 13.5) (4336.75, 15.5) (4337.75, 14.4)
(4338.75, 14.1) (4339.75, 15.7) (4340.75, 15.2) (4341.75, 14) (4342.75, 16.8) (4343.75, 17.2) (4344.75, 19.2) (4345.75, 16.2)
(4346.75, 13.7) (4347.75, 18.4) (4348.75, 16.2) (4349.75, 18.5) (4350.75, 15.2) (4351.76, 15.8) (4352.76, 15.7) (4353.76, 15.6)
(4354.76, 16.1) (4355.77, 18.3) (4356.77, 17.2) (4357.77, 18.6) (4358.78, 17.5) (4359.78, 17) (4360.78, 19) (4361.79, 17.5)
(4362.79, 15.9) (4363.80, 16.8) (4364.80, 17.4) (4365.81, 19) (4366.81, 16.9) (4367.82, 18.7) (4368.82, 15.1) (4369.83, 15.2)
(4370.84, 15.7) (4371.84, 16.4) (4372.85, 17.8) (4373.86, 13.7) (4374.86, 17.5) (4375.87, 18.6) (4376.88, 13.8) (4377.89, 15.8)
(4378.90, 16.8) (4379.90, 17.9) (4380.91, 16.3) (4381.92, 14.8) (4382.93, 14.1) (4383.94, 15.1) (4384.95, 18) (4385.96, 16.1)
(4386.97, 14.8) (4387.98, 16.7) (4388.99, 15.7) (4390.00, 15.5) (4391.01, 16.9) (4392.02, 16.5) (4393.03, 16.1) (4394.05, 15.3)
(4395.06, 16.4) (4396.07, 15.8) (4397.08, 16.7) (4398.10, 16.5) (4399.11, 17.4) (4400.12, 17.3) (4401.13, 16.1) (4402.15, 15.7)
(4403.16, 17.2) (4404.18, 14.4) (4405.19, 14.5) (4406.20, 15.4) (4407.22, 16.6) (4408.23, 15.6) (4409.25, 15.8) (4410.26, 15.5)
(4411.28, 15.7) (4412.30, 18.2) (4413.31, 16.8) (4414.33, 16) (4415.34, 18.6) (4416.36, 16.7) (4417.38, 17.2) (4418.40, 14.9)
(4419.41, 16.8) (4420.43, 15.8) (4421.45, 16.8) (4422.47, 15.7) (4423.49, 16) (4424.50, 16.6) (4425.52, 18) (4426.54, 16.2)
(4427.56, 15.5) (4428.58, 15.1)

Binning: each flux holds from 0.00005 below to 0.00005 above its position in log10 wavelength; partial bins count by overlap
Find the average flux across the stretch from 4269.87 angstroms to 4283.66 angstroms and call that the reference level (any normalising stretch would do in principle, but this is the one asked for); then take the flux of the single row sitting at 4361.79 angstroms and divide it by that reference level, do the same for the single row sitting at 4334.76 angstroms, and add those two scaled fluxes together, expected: 1.63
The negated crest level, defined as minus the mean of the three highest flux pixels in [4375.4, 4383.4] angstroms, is -17.8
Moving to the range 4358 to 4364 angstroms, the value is -18.0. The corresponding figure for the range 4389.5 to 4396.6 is -16.6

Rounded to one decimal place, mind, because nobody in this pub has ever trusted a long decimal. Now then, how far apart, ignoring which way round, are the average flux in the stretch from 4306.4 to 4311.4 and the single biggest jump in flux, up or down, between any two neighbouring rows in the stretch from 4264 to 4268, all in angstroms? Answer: 14.3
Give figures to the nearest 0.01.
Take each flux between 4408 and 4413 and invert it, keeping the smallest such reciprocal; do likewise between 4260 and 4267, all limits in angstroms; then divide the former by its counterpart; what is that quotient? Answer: 1.10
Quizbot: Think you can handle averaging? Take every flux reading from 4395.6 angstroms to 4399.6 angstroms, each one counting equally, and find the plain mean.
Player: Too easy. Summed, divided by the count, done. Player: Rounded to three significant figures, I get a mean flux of 16.6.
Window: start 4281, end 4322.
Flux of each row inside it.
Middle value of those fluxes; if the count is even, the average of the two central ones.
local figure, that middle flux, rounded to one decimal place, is 17.0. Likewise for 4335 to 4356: 15.7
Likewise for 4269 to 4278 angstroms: 17.2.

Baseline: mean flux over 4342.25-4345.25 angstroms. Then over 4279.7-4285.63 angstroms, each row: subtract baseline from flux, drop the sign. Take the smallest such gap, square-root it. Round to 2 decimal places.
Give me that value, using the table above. 0.73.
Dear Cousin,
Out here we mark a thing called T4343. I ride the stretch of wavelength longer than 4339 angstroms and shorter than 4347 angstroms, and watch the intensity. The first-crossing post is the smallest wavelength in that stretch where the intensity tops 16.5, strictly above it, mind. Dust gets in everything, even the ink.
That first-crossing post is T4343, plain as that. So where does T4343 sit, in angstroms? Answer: 4342.75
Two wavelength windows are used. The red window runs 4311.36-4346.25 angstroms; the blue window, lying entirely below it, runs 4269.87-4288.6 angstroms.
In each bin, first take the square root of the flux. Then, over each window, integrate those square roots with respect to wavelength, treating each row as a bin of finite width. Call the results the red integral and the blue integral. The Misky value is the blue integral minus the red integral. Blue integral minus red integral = -57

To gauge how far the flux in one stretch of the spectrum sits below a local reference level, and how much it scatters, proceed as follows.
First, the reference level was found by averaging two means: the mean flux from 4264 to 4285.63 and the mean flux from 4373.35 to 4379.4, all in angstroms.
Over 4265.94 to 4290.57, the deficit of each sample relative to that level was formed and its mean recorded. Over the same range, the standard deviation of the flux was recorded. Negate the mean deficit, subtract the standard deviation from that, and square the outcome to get 0.0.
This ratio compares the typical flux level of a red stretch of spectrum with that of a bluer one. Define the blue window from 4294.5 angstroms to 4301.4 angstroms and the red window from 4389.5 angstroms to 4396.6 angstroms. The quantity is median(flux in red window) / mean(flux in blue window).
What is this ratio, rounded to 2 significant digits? 0.90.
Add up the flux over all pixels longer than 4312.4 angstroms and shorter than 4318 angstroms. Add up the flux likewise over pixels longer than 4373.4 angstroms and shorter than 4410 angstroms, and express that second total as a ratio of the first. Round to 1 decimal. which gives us 5.9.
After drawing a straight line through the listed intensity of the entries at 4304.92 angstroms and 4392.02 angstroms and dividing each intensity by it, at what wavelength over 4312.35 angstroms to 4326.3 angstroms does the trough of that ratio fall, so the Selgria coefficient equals 4322.79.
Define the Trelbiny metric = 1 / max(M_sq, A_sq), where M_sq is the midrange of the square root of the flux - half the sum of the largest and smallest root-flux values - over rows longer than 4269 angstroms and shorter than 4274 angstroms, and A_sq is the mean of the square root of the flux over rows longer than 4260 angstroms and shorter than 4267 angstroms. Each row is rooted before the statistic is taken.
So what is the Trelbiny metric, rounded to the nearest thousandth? 0.238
